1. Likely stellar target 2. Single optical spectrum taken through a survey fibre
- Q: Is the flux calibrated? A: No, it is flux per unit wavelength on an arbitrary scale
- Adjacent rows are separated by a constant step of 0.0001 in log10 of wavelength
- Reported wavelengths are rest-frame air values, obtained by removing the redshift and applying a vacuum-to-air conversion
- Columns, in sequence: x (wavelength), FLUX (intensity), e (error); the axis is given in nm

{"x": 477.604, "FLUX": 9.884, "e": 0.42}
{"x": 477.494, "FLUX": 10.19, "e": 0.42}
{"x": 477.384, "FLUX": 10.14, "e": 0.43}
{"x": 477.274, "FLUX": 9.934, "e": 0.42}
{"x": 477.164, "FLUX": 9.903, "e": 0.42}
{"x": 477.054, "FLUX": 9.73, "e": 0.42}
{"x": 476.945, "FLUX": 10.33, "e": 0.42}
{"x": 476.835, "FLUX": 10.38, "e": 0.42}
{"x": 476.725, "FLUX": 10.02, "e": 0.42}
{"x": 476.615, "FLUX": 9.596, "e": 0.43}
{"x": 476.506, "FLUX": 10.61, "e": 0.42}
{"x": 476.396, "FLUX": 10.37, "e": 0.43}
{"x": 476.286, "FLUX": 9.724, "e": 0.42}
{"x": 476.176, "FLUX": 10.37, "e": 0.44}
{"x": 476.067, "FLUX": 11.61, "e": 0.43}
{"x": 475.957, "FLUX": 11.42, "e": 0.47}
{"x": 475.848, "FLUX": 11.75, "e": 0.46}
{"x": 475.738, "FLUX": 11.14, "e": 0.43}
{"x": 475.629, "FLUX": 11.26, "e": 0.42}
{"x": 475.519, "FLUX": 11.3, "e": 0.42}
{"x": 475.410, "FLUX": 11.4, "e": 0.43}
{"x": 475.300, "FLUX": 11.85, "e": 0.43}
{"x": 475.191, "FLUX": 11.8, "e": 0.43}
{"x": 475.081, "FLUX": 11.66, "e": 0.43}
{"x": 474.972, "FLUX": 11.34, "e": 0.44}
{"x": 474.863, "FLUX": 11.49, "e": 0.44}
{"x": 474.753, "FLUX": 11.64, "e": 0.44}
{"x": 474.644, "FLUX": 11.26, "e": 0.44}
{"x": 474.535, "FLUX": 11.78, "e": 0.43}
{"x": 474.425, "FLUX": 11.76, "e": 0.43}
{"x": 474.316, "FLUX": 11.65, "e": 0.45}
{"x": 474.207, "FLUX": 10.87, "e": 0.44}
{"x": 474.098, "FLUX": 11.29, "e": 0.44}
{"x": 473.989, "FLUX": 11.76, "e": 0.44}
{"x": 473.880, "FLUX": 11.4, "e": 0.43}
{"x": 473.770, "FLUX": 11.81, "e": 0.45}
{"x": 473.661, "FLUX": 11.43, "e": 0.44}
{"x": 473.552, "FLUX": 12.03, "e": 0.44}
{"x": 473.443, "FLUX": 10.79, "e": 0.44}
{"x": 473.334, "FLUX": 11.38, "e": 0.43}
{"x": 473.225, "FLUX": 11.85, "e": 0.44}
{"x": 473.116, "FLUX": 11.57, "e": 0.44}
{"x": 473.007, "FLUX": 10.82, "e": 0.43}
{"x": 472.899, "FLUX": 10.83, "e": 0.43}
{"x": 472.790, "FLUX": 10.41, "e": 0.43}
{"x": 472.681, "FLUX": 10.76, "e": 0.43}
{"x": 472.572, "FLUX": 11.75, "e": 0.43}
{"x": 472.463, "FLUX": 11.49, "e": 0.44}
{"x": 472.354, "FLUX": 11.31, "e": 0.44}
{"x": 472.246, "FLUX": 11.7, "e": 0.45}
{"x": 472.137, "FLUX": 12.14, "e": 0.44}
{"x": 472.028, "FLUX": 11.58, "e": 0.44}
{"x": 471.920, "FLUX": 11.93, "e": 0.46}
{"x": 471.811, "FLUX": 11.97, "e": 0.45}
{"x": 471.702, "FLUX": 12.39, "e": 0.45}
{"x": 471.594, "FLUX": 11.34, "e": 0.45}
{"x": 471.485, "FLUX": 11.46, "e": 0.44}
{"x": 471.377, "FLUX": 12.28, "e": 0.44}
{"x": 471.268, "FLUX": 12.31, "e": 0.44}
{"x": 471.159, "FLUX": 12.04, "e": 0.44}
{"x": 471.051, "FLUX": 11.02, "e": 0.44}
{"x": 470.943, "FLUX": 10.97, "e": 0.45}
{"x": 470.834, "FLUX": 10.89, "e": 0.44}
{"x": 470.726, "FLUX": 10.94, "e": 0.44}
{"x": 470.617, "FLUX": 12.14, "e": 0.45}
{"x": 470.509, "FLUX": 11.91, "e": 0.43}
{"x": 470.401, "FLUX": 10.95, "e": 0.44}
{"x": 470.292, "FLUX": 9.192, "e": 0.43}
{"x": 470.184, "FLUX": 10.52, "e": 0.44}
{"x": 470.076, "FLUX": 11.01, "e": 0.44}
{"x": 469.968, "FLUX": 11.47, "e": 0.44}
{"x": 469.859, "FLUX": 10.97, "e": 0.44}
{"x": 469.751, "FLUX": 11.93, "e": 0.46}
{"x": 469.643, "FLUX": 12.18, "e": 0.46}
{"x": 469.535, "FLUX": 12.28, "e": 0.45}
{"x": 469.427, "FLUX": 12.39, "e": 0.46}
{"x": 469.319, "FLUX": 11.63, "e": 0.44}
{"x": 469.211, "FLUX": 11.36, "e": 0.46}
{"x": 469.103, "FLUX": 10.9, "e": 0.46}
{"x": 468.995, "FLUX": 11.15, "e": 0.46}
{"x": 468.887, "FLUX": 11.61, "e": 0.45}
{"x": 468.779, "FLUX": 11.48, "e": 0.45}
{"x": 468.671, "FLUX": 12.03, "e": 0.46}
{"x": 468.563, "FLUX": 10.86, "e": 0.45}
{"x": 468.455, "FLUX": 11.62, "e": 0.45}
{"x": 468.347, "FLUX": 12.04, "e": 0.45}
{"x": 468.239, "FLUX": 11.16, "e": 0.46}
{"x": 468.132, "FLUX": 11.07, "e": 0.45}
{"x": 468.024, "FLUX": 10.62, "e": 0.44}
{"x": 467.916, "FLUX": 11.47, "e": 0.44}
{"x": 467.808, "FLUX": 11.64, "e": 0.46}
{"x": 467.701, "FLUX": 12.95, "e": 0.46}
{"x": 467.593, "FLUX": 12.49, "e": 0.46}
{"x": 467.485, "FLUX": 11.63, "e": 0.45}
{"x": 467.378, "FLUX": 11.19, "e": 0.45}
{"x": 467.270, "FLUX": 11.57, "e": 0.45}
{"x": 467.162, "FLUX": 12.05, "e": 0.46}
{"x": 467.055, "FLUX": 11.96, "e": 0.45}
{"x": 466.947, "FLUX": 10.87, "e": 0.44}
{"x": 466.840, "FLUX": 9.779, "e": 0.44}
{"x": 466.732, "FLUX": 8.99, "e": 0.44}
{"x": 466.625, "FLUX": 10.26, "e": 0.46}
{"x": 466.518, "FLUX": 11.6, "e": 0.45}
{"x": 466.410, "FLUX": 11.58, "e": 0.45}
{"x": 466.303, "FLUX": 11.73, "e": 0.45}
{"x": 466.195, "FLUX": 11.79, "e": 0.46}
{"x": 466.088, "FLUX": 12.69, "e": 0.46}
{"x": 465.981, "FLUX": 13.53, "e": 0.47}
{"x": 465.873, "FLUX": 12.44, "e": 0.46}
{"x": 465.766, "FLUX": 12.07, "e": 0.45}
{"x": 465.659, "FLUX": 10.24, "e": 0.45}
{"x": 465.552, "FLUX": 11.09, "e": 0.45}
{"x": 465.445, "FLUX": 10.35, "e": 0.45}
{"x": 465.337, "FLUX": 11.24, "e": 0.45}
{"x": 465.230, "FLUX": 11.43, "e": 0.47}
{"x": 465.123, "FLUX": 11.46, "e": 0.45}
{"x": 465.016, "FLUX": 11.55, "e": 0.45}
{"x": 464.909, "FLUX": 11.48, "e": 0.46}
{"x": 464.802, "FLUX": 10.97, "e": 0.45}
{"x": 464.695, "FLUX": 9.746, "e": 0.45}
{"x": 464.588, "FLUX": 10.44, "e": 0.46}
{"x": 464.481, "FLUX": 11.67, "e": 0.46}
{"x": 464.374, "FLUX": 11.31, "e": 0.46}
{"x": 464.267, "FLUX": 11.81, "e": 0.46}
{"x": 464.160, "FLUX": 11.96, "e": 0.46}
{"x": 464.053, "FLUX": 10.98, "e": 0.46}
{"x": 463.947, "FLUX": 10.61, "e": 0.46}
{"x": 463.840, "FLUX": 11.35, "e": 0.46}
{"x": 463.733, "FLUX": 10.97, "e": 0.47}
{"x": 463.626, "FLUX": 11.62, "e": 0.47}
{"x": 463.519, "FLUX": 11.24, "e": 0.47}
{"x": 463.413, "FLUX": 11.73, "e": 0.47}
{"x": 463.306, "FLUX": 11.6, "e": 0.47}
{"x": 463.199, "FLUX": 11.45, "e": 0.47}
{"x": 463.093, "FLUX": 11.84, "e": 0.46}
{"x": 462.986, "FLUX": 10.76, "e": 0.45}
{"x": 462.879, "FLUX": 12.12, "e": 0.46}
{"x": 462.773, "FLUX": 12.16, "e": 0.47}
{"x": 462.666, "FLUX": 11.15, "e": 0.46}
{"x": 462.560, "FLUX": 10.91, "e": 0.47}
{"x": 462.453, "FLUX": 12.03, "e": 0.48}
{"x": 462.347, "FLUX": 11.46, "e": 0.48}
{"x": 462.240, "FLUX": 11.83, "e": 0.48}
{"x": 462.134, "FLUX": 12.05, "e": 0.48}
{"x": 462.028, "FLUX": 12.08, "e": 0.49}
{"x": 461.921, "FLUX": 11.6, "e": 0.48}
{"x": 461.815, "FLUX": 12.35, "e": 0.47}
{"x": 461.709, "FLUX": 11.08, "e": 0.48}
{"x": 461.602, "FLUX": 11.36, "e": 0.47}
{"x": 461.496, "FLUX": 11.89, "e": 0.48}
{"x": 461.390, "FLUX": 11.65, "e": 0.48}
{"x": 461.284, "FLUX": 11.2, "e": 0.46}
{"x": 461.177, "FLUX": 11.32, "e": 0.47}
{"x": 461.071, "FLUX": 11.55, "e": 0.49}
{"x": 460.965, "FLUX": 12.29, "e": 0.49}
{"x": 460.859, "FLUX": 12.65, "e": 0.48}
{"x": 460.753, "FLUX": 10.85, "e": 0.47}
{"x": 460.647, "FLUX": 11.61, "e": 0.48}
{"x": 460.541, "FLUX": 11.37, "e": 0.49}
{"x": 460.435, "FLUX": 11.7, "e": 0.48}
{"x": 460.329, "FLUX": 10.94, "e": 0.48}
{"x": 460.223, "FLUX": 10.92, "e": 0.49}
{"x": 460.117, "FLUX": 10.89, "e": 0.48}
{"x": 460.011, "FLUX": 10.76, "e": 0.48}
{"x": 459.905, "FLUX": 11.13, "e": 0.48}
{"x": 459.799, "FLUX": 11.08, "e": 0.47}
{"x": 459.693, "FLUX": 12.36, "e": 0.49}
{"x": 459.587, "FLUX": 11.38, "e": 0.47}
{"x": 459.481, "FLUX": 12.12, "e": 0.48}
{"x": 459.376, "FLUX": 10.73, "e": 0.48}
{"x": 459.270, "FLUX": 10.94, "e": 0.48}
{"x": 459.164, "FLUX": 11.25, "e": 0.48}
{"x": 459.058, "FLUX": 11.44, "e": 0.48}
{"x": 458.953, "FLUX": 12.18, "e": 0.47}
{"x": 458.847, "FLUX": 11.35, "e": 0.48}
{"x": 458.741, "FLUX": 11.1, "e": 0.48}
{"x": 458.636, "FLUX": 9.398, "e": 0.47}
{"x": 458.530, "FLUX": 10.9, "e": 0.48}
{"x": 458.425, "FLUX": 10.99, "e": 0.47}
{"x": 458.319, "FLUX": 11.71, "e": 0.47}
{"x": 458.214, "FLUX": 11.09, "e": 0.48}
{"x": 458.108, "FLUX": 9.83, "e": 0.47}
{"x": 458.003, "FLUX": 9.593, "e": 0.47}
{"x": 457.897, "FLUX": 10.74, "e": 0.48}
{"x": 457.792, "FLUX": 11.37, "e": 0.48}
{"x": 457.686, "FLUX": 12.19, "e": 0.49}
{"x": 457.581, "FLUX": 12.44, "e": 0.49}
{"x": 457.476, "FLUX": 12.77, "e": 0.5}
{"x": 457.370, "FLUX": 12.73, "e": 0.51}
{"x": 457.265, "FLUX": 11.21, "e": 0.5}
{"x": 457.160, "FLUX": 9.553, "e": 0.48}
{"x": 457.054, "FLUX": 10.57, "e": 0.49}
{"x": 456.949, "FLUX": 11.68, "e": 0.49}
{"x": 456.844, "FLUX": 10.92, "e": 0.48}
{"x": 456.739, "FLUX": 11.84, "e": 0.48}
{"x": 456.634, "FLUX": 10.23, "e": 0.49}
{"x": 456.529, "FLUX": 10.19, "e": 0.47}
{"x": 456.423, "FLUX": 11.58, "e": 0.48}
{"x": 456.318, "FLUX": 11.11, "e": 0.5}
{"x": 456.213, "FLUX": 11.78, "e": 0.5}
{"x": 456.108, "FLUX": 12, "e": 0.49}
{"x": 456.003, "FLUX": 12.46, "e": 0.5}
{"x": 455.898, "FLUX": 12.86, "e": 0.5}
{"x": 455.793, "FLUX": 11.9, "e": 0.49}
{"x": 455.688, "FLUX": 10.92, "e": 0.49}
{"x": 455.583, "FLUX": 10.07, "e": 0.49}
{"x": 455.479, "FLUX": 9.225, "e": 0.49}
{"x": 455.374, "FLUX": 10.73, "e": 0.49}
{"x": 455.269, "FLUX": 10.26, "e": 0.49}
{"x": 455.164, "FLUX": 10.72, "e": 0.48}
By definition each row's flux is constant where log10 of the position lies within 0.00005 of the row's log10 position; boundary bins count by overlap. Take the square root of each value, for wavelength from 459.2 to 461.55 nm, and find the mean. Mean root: 3.379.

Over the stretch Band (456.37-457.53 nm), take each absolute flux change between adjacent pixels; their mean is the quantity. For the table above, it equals 1.0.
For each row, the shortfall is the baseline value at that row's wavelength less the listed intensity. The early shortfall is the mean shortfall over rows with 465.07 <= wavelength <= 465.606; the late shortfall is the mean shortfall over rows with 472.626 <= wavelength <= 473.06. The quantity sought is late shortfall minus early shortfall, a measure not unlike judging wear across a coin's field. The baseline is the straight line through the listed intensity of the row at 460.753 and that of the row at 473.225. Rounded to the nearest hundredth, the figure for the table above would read 1.01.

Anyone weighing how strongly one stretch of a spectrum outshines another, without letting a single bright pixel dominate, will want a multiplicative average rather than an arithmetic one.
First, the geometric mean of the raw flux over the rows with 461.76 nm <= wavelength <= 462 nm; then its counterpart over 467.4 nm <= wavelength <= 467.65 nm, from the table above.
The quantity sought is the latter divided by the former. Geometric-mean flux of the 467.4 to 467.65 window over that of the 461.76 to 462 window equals 1.01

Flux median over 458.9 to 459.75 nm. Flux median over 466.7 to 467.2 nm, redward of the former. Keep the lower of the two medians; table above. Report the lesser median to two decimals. 10.87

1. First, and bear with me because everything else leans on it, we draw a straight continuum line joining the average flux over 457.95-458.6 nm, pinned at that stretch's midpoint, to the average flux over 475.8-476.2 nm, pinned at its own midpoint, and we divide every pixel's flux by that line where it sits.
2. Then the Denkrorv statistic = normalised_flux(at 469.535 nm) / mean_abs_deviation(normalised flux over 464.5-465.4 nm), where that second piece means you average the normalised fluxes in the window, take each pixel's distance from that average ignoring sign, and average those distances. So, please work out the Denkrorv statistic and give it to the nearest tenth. 25.0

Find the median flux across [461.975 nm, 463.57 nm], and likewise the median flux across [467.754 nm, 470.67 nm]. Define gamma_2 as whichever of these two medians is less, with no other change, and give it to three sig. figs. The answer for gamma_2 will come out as 11.5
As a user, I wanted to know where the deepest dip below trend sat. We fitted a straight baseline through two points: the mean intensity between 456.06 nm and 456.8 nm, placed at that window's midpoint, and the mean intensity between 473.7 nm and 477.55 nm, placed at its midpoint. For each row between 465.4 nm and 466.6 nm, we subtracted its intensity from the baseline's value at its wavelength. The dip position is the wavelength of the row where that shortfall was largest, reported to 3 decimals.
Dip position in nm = 465.659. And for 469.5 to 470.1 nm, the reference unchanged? 469.859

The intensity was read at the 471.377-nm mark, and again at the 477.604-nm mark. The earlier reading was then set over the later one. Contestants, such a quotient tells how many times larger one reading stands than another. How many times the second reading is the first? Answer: 1.24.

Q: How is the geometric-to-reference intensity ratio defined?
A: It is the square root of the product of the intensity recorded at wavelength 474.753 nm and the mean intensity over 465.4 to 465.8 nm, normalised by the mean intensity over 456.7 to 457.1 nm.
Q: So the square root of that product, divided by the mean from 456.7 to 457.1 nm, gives 1.00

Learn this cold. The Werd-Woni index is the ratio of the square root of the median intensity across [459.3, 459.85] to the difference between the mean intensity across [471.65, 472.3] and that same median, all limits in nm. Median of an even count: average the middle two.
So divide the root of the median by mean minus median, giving 6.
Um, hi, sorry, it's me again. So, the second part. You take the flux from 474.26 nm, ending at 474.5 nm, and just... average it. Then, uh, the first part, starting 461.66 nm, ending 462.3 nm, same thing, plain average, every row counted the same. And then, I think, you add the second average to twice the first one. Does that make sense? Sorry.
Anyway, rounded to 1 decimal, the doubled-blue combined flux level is 35.4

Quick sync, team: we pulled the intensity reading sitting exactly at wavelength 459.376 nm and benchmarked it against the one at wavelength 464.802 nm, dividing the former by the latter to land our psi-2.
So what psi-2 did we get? 0.98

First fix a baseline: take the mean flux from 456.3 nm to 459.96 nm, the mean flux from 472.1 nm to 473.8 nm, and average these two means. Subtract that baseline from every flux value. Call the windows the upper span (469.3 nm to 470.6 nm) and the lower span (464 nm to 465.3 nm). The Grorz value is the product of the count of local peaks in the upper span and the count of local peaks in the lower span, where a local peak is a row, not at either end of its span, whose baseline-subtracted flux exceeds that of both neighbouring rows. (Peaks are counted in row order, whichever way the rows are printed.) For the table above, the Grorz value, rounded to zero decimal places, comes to 6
